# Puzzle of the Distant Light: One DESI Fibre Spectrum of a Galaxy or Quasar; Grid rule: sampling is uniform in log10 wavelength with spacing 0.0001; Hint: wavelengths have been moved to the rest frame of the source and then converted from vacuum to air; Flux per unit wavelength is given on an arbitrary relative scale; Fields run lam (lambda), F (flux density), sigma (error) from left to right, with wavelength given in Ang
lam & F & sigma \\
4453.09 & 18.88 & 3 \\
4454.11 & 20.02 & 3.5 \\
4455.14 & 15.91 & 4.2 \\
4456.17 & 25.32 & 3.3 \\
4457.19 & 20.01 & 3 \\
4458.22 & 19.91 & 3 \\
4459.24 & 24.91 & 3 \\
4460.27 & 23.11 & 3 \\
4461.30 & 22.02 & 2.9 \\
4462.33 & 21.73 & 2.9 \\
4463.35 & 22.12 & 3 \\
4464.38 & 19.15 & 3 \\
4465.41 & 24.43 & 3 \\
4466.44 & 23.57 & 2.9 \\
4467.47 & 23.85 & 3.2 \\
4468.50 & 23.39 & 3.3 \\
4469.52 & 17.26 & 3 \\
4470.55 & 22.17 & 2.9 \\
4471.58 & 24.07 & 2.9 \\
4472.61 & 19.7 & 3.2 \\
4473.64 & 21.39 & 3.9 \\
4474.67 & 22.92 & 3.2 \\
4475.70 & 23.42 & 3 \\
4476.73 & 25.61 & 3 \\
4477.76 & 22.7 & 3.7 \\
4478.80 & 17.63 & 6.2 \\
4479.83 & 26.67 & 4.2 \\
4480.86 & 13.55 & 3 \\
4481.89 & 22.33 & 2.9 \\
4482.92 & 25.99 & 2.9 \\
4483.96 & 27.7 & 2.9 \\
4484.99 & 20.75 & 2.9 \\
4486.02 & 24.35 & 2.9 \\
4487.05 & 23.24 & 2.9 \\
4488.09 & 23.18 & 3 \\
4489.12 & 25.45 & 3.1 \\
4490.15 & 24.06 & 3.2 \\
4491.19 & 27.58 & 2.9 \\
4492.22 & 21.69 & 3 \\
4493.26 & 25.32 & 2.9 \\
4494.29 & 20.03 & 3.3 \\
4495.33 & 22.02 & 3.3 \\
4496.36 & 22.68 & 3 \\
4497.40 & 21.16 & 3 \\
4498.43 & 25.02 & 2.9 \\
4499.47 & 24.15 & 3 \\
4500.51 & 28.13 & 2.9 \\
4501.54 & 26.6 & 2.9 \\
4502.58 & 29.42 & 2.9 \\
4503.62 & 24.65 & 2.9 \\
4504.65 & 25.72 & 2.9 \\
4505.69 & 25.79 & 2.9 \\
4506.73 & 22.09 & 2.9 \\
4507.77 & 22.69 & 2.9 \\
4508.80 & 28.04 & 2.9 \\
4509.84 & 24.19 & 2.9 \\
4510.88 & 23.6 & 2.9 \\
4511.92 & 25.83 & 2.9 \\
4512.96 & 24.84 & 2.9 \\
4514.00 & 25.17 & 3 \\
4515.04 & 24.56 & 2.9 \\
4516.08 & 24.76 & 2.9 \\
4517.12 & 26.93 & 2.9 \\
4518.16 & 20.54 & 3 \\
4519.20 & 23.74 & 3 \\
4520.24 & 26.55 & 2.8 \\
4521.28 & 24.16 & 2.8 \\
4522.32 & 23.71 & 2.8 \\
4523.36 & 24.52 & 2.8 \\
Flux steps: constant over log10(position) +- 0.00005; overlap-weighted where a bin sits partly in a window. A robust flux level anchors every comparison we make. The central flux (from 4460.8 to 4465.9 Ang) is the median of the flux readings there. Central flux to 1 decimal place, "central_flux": 22.0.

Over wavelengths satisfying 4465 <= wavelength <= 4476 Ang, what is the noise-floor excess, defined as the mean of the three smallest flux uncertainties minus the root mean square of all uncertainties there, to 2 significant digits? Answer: -0.25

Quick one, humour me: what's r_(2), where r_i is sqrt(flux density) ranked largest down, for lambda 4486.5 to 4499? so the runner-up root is 5.0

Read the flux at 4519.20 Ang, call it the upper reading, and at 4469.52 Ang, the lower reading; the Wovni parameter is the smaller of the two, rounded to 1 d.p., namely 17.3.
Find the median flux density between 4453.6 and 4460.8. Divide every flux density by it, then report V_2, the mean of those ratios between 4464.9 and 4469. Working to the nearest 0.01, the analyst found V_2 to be 1.19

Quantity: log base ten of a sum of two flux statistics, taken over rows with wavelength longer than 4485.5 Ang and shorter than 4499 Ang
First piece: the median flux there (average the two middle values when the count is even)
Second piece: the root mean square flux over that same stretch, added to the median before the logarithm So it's 1.67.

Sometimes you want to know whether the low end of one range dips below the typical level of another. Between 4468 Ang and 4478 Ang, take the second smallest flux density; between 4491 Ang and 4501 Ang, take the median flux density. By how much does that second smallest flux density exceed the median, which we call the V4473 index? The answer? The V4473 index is -3.7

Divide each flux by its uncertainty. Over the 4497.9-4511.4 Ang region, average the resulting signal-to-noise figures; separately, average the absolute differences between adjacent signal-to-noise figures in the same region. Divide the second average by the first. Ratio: 0.10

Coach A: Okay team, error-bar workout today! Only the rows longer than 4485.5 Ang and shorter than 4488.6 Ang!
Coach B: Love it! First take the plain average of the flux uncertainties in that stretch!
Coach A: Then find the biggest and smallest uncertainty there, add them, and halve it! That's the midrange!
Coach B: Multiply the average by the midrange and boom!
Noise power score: 8.7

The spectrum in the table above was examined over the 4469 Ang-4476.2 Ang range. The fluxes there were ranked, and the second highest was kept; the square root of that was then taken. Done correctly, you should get 4.84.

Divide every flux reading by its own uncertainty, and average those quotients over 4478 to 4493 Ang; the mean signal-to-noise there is 7.4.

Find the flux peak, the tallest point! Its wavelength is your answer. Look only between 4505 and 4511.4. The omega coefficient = 4508.80 Ang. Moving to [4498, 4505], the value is 4502.58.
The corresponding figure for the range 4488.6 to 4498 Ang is 4491.19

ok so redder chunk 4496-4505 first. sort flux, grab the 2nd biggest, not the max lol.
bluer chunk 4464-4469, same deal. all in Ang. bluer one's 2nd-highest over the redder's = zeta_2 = 0.85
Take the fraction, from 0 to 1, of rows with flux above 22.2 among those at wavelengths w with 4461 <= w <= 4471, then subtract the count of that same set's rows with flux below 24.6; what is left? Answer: -9.6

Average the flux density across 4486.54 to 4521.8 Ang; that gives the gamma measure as 24.5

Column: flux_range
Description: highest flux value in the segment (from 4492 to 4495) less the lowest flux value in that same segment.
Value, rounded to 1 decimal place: 5.3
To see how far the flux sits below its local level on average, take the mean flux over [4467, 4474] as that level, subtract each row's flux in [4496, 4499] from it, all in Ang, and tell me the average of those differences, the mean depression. -1.3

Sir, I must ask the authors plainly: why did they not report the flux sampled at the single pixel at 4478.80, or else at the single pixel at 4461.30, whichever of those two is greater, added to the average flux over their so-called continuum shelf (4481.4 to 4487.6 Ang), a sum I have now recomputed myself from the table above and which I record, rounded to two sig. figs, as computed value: 46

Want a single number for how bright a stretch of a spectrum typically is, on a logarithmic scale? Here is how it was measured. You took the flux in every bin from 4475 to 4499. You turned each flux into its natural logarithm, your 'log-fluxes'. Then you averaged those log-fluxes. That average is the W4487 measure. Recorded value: 3.13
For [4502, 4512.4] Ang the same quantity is 3.22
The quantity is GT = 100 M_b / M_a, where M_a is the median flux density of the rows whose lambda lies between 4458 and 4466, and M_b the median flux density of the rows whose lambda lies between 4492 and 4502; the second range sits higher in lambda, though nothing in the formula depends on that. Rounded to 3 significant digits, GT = 106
